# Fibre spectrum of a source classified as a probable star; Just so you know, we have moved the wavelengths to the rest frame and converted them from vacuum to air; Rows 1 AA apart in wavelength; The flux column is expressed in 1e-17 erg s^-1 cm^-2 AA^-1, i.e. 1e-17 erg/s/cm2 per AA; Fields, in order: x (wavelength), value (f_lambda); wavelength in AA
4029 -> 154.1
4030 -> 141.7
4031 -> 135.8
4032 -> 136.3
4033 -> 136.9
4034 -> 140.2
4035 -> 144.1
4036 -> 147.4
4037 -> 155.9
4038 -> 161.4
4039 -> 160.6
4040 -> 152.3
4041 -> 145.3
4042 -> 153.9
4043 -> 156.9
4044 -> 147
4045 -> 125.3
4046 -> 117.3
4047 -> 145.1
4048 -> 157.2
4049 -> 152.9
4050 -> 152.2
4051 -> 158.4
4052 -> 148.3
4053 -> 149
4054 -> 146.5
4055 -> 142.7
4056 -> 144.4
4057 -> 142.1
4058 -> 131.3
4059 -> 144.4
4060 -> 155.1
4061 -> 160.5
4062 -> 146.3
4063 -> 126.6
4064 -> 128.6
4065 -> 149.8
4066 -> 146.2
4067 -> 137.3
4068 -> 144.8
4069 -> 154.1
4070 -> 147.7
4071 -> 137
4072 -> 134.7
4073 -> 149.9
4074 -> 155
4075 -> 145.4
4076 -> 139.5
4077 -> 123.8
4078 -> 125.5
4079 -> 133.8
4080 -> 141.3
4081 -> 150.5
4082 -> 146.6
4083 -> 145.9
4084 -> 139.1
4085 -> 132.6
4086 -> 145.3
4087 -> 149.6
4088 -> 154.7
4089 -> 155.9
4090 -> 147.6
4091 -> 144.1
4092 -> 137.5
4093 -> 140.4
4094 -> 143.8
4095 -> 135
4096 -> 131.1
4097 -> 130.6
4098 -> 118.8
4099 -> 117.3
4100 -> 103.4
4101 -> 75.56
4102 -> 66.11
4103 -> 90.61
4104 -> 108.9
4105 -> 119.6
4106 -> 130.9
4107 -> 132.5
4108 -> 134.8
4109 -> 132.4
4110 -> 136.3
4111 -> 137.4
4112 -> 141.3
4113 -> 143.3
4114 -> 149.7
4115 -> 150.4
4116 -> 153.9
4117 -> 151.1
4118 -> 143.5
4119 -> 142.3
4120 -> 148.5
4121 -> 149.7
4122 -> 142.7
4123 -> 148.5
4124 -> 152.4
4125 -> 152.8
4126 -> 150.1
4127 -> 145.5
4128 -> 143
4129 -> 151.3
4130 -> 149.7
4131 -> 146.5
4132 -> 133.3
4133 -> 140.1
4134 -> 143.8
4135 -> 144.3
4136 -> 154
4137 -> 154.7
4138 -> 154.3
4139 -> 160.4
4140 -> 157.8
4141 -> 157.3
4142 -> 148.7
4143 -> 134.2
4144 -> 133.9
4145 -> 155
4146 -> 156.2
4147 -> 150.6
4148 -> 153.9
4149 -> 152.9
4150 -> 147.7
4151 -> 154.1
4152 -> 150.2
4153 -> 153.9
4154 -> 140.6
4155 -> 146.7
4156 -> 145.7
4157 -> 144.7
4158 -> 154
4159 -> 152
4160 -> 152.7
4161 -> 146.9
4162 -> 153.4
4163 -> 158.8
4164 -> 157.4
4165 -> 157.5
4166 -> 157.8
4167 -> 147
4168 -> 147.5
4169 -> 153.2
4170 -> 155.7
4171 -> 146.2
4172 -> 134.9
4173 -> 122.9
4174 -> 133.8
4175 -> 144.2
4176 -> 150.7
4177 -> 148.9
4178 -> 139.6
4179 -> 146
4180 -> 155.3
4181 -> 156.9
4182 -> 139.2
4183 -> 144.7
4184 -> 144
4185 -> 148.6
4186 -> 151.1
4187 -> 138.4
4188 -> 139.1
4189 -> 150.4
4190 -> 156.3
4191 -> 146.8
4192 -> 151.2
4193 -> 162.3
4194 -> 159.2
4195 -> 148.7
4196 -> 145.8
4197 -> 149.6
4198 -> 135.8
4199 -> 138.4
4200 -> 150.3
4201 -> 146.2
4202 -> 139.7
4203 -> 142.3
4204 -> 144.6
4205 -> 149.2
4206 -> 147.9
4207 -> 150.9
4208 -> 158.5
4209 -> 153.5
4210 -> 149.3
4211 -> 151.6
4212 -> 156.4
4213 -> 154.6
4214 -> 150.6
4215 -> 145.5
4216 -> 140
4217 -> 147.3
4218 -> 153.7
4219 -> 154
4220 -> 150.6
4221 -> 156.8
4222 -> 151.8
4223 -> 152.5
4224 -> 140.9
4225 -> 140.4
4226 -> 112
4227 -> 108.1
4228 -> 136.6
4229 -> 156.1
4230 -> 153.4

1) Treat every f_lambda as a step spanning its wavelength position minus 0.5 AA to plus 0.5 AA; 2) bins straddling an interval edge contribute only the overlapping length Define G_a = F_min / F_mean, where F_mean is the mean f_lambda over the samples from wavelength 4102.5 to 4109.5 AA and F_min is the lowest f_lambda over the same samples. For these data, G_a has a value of 0.746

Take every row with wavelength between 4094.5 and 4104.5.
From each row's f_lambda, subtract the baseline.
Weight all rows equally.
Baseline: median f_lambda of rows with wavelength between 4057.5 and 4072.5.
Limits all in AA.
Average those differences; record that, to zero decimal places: -37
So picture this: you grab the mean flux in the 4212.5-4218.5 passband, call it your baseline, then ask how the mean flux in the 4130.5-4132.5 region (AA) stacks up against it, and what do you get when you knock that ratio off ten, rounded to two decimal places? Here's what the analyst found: 9.06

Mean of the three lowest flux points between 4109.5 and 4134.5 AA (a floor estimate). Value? 136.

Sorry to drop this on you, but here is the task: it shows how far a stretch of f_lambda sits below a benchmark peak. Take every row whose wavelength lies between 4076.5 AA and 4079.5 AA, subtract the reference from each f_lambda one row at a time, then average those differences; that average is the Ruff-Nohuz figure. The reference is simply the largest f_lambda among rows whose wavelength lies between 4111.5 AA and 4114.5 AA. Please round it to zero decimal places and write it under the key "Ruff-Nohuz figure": -22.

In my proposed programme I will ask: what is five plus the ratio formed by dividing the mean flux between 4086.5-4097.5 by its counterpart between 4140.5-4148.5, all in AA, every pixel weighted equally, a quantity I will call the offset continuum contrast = 5.96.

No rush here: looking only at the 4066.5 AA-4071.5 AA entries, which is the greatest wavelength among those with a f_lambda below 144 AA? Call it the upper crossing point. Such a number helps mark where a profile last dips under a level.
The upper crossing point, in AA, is 4071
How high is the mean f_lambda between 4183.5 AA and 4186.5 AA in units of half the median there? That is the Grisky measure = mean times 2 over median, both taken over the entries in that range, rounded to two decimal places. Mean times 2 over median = 1.99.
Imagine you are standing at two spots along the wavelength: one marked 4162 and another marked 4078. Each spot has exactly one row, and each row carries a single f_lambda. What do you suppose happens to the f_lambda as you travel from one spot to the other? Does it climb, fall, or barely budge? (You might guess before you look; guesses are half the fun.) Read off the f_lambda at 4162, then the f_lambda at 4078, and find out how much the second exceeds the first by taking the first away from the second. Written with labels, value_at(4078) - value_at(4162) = -28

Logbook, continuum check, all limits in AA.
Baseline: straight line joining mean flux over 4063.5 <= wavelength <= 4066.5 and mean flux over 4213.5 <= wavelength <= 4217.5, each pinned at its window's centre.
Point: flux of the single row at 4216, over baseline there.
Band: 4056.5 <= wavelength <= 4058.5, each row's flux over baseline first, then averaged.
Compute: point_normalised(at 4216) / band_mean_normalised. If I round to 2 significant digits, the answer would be 0.99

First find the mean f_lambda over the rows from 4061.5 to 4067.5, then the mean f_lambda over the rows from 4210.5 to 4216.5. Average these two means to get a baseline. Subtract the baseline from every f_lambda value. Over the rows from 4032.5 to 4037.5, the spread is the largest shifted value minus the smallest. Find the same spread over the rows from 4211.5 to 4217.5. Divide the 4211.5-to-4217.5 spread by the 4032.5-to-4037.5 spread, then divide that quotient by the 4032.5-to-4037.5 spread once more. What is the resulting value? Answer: 0.05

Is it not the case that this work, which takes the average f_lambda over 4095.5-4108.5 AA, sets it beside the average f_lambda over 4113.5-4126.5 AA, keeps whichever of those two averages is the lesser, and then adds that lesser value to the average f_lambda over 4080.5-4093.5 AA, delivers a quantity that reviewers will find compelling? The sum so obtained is 258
